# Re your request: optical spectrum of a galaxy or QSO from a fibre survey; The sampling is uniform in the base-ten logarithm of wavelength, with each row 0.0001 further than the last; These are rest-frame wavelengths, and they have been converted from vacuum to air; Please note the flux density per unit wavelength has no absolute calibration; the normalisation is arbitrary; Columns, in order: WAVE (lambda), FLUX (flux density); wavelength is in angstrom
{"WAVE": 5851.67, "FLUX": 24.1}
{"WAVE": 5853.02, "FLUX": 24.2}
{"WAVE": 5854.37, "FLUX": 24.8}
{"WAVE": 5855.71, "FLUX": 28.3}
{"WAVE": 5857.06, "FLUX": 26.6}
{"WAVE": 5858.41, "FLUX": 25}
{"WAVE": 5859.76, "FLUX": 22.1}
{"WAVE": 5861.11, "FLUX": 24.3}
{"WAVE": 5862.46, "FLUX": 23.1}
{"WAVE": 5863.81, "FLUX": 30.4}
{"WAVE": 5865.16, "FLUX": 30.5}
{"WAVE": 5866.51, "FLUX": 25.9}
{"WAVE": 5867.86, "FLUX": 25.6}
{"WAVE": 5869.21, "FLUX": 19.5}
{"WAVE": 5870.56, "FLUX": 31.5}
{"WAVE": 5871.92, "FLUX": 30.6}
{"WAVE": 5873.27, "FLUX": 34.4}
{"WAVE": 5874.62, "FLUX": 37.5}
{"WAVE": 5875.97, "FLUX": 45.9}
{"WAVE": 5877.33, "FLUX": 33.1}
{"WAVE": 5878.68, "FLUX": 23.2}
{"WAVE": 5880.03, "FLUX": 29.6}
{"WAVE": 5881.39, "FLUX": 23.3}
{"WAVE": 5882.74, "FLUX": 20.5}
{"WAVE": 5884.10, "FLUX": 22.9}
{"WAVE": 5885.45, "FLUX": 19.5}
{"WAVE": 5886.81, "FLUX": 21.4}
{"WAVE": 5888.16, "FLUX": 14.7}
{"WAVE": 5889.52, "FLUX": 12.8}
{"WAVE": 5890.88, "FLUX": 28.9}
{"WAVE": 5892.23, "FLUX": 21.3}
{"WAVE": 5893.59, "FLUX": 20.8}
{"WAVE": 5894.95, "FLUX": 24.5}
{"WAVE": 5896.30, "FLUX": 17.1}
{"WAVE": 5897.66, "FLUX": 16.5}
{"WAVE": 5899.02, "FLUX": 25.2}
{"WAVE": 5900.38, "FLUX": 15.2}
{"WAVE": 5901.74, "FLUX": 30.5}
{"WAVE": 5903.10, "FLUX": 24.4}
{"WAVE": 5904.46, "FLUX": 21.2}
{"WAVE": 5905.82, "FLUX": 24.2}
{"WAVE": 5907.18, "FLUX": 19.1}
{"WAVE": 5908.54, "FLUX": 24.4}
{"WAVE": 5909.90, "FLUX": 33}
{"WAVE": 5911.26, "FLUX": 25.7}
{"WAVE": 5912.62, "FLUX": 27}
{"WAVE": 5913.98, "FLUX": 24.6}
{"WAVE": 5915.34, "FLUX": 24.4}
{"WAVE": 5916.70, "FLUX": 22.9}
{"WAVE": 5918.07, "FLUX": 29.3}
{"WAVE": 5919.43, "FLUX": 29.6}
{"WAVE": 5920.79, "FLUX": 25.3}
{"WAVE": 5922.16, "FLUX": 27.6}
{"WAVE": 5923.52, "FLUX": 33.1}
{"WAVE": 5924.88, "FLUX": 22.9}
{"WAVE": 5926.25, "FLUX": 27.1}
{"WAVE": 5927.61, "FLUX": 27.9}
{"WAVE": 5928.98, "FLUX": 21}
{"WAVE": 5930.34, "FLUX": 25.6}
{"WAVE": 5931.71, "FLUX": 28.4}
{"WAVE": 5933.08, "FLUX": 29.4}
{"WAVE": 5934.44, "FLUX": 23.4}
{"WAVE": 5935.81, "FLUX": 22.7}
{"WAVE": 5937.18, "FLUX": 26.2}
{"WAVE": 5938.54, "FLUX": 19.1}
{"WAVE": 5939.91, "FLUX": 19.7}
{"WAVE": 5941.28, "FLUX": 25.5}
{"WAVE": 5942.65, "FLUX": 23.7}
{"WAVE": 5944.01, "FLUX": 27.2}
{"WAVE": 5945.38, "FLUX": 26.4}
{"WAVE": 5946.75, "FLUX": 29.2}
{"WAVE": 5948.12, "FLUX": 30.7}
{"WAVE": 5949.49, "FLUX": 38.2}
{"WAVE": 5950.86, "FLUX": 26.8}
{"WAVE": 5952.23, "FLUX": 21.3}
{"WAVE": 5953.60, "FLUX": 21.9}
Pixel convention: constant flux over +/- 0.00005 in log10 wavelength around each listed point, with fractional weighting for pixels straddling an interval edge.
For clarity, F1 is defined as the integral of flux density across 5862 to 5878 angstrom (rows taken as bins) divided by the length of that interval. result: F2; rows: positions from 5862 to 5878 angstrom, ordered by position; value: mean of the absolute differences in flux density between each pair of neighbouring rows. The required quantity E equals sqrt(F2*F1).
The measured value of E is 12.9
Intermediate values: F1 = 30.8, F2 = 5.4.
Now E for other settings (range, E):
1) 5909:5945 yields 9.7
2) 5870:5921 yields 11.5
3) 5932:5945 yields 9.4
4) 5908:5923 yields 9.6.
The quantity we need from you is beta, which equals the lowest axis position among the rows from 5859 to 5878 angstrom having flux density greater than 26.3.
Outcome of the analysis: 5863.81 angstrom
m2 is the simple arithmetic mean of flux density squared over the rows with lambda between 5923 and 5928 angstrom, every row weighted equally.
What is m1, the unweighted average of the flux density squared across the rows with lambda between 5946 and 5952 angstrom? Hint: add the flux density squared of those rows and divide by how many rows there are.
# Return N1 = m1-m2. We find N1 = 210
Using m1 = 993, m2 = 783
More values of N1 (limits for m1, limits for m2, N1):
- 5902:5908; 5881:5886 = 32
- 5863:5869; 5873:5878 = -653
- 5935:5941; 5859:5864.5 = -146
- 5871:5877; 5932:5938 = 755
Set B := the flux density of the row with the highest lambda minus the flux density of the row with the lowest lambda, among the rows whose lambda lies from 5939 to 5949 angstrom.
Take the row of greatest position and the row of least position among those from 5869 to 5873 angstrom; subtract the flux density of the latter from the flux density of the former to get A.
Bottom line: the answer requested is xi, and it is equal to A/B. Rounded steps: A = 11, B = 11.0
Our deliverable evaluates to 1.0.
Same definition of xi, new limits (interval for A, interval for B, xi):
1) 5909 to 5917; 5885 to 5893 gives -5.6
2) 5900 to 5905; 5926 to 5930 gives -1.0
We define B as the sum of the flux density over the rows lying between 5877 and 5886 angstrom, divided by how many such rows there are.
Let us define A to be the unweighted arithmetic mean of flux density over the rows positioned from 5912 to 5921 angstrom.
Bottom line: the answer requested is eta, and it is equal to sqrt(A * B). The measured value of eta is 25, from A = 26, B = 25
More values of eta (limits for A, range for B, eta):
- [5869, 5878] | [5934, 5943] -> 28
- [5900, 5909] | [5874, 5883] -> 26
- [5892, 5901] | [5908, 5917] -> 23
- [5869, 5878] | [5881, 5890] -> 25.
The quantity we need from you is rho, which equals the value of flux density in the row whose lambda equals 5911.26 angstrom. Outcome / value 25.7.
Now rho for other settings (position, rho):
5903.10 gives 24.4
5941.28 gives 25.5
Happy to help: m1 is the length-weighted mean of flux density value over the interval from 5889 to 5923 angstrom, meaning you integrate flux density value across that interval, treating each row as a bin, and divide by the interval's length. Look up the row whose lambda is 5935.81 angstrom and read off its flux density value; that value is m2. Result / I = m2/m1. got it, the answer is 0.95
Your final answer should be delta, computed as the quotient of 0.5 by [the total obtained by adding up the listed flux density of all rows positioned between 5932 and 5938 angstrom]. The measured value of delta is 0.0049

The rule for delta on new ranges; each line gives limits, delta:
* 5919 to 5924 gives 0.0043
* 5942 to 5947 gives 0.0047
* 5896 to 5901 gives 0.0068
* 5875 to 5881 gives 0.0038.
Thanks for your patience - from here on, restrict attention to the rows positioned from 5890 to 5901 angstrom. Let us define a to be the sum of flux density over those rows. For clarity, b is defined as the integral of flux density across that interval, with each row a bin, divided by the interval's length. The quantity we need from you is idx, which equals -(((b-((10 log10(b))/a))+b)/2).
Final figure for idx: -21.0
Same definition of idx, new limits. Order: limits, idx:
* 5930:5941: -24.3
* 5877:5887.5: -23.9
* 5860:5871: -26.0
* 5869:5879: -32.8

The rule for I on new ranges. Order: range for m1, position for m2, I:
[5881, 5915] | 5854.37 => 1.11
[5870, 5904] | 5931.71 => 1.14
